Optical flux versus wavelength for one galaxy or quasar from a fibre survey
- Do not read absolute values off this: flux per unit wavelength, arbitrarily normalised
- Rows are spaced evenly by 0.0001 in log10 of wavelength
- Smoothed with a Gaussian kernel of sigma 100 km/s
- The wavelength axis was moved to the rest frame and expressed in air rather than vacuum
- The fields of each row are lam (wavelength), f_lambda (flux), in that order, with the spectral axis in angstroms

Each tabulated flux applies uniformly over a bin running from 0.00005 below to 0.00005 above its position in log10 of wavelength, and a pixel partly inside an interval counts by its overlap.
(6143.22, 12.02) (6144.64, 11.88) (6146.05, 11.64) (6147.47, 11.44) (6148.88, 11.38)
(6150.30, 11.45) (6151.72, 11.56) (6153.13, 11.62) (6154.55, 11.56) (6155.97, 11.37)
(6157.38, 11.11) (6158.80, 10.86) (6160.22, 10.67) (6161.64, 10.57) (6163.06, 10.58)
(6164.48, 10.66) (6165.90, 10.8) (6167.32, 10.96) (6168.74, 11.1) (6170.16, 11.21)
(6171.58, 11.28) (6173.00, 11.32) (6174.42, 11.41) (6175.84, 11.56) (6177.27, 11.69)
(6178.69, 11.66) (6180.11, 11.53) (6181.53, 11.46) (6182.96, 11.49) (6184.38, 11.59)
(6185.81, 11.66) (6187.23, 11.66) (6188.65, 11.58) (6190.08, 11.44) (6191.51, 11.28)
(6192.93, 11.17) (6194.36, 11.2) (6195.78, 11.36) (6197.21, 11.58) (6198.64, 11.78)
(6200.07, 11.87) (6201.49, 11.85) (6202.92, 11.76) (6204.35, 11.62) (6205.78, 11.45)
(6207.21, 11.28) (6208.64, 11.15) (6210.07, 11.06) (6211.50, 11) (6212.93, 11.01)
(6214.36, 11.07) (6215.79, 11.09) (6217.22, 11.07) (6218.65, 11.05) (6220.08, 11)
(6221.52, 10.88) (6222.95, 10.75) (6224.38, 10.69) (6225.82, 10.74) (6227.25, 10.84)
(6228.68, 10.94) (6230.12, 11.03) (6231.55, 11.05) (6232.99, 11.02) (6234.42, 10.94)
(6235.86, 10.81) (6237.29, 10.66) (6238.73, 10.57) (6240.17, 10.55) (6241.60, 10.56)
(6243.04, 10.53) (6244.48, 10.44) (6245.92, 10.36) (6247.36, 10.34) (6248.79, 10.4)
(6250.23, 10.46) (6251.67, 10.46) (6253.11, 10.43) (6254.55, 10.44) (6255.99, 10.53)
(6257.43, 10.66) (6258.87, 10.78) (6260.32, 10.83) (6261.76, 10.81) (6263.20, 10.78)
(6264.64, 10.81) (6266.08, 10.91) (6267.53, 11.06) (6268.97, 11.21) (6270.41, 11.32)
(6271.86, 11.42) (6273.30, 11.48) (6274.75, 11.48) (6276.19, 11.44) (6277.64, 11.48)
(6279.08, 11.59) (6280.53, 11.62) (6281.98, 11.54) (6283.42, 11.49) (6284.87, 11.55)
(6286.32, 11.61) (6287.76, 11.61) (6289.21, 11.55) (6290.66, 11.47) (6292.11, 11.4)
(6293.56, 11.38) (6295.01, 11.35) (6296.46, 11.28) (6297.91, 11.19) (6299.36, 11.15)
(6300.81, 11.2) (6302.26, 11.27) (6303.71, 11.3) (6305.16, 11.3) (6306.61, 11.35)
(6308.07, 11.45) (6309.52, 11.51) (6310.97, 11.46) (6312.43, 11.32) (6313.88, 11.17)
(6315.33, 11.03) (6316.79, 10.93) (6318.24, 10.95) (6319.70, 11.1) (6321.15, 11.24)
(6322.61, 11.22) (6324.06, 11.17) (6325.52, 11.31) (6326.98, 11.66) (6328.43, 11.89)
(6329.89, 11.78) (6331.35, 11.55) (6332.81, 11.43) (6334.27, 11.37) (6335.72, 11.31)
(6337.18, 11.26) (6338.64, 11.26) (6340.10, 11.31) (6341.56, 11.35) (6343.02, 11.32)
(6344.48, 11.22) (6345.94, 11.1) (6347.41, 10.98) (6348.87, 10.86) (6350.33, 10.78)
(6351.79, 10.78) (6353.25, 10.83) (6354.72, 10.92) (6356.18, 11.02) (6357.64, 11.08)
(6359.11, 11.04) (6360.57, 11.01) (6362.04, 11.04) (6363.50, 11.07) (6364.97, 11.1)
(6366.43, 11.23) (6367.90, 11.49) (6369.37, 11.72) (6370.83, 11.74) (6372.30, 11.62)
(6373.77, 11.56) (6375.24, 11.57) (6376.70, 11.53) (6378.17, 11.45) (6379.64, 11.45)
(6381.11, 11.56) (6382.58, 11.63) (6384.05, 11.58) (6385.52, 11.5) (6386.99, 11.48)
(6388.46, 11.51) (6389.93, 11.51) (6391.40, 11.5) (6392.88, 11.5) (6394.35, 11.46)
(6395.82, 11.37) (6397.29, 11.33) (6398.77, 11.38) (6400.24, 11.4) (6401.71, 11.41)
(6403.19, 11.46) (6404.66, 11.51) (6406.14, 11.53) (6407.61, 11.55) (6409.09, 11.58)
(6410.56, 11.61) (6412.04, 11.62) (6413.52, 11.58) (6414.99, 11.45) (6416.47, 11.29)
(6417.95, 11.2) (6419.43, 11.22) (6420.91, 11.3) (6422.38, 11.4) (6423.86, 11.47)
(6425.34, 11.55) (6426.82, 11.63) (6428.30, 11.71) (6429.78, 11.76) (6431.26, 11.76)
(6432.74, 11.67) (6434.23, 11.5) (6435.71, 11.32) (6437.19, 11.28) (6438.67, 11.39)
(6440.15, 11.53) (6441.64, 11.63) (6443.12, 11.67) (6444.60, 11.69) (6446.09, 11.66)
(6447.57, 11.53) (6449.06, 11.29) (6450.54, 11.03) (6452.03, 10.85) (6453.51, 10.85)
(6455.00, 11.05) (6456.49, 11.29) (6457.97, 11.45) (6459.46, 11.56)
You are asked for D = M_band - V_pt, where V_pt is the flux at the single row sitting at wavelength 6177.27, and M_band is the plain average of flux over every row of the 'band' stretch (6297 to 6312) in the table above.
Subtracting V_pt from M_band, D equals -0.37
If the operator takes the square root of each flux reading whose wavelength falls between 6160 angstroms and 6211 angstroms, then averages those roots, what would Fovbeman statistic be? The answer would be 3.37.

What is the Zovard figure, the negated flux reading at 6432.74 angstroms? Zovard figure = -11.7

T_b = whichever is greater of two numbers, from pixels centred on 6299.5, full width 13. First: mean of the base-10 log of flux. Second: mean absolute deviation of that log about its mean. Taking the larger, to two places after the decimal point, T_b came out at 1.05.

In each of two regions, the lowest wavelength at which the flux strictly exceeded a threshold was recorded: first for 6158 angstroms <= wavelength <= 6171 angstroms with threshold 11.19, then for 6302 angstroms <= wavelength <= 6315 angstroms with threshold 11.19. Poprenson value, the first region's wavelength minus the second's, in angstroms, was -132.1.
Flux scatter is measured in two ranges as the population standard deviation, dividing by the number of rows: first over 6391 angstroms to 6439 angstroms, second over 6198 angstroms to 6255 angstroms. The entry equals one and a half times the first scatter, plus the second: 0.64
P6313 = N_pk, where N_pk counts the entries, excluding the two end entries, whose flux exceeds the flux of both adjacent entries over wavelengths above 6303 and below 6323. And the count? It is 2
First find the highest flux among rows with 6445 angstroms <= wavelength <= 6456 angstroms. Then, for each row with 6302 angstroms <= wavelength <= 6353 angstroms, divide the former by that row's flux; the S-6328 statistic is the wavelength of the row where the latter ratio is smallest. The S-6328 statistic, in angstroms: 6328.43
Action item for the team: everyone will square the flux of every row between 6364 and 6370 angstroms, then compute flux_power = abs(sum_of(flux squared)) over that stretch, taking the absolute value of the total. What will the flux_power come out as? 519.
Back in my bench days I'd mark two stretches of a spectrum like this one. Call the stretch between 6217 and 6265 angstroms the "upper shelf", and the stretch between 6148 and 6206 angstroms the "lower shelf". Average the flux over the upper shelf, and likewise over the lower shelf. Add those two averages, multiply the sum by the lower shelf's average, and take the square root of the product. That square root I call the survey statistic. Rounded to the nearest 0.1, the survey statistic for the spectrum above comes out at 15.8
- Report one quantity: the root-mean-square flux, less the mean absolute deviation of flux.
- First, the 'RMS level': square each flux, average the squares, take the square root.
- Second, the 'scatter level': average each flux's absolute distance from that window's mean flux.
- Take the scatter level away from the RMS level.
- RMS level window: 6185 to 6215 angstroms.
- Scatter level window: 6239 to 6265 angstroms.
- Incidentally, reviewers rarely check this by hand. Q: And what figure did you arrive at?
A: 11.28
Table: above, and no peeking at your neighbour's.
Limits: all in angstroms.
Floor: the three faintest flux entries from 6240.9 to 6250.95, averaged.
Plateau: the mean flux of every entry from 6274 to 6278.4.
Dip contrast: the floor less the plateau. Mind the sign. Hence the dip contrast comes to -1.1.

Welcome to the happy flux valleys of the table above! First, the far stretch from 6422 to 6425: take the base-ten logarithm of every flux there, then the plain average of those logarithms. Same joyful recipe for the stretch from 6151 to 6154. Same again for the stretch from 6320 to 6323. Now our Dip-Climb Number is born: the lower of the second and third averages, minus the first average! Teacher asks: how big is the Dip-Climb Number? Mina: -0.008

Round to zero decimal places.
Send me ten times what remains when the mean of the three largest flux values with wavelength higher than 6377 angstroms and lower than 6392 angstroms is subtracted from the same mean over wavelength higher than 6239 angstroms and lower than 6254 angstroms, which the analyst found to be -10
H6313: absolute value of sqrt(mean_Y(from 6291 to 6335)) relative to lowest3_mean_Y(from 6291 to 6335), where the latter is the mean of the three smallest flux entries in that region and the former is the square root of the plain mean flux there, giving 0.307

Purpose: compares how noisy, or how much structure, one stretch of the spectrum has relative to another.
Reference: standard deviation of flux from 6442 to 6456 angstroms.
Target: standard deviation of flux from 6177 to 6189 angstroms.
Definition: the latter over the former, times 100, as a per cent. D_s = 23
